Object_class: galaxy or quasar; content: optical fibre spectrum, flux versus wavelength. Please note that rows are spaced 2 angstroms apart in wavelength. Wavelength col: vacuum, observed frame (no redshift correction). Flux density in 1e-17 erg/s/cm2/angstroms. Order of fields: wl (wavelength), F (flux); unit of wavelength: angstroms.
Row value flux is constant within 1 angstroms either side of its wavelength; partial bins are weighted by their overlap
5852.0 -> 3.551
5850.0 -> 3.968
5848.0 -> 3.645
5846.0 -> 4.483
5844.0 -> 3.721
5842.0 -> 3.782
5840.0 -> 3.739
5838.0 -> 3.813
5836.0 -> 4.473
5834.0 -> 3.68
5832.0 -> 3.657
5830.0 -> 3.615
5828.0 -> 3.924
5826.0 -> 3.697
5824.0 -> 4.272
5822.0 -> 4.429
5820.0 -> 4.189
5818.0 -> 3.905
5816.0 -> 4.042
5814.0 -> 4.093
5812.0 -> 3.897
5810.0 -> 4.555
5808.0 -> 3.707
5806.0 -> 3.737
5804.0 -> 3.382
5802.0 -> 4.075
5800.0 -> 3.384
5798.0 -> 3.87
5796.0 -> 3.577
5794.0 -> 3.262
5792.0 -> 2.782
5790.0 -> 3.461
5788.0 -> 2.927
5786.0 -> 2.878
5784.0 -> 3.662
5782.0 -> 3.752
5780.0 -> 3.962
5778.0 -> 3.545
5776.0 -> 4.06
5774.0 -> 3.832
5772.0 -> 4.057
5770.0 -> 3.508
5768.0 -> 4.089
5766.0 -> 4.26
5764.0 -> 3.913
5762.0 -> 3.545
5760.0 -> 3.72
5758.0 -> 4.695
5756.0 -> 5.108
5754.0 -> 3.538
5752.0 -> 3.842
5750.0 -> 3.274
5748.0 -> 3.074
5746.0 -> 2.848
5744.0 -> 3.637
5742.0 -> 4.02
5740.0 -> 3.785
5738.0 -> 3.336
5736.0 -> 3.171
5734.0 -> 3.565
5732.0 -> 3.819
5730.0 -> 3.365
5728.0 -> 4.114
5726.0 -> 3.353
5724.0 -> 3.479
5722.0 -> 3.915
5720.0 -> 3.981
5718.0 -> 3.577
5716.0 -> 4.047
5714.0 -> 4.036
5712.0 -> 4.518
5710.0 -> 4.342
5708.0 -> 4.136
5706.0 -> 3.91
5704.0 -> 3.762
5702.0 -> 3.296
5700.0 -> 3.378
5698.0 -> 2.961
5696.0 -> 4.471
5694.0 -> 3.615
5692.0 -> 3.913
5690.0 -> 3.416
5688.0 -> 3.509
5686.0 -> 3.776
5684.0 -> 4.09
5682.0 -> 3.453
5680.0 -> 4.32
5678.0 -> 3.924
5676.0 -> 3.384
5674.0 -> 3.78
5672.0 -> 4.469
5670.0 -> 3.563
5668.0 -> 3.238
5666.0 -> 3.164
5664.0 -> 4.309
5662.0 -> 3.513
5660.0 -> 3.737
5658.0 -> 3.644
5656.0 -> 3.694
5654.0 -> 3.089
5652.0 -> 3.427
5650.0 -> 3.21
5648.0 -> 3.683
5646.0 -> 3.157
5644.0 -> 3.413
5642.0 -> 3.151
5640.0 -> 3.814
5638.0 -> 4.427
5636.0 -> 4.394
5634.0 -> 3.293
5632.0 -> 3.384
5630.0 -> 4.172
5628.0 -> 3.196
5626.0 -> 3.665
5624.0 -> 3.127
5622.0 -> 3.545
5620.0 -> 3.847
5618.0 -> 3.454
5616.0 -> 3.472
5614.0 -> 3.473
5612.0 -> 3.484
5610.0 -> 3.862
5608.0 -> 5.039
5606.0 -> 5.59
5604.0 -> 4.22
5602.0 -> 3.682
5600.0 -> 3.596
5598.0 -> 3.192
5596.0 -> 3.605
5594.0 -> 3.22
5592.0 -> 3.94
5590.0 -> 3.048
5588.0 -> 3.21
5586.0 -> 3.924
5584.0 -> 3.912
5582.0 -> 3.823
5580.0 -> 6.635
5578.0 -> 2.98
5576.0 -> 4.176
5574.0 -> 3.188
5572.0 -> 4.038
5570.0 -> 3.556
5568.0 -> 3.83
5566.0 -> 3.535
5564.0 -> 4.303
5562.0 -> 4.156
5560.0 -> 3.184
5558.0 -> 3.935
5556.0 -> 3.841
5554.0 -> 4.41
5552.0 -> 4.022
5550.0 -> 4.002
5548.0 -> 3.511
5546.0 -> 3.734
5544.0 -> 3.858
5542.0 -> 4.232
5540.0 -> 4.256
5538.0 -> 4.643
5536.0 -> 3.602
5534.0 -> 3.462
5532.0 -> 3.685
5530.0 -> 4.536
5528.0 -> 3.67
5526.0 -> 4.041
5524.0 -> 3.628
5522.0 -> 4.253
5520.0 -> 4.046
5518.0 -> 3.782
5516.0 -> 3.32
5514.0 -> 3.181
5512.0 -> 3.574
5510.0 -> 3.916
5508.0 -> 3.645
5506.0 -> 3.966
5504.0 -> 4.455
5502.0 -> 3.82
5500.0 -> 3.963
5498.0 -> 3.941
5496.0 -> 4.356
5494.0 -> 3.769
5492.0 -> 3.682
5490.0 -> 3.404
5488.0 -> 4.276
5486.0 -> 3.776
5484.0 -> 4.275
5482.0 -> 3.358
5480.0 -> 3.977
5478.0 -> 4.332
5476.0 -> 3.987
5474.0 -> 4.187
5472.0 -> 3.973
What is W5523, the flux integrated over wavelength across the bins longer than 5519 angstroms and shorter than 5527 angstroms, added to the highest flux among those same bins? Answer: 36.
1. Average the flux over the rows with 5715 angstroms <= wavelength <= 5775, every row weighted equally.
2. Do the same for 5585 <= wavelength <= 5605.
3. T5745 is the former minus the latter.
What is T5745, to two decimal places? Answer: 0.19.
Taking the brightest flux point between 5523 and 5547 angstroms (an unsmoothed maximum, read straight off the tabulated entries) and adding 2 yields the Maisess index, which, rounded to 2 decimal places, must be 6.64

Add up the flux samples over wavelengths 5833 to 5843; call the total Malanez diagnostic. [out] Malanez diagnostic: 19.5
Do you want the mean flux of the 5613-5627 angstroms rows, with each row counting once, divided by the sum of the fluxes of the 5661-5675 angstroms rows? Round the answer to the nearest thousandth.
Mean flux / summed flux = 0.135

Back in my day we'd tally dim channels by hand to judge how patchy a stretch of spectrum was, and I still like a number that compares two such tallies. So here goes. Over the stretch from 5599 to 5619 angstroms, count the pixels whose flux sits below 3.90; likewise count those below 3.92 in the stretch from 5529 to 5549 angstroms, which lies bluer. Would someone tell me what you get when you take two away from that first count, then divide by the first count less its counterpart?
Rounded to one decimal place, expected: 5.0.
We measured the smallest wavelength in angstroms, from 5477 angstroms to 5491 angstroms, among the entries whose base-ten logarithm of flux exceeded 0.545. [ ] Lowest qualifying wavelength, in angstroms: 5478.0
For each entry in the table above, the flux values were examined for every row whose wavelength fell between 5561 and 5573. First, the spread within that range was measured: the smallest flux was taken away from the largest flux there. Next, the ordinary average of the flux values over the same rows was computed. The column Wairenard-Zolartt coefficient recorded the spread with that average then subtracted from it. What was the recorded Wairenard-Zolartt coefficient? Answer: -3.1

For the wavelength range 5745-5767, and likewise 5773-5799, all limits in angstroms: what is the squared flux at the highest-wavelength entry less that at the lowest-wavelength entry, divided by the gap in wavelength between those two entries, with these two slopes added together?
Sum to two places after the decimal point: 0.51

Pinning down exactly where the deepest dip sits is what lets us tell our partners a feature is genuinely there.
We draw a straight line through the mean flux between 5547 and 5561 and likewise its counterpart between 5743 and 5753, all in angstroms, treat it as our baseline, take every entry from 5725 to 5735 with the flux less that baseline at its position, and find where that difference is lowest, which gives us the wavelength 5726.0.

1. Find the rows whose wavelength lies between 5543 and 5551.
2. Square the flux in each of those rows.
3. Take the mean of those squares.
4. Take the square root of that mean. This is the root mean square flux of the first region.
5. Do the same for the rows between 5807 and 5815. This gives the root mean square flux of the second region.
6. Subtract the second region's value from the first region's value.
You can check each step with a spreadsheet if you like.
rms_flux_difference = -0.3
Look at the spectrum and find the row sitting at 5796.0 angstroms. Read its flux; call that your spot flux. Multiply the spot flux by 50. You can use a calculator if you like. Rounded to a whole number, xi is 179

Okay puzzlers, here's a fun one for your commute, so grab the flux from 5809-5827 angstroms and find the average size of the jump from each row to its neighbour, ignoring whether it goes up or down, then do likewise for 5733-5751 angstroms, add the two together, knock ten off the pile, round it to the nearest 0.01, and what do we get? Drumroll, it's -9.36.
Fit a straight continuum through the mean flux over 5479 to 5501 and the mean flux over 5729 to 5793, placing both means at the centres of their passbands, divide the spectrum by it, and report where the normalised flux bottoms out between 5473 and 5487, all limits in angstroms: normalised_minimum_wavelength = 5482.0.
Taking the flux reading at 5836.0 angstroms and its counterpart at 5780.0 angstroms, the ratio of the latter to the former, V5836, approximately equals 0.89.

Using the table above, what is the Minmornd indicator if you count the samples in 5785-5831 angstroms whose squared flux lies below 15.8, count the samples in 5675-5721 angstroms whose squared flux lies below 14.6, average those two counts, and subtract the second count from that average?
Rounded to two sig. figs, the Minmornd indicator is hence 2.5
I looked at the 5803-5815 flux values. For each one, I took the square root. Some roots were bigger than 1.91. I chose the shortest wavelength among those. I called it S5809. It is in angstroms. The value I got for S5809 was 5806.0 angstroms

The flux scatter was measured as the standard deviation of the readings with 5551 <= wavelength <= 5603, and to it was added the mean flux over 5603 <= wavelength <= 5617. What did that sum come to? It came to 4.9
